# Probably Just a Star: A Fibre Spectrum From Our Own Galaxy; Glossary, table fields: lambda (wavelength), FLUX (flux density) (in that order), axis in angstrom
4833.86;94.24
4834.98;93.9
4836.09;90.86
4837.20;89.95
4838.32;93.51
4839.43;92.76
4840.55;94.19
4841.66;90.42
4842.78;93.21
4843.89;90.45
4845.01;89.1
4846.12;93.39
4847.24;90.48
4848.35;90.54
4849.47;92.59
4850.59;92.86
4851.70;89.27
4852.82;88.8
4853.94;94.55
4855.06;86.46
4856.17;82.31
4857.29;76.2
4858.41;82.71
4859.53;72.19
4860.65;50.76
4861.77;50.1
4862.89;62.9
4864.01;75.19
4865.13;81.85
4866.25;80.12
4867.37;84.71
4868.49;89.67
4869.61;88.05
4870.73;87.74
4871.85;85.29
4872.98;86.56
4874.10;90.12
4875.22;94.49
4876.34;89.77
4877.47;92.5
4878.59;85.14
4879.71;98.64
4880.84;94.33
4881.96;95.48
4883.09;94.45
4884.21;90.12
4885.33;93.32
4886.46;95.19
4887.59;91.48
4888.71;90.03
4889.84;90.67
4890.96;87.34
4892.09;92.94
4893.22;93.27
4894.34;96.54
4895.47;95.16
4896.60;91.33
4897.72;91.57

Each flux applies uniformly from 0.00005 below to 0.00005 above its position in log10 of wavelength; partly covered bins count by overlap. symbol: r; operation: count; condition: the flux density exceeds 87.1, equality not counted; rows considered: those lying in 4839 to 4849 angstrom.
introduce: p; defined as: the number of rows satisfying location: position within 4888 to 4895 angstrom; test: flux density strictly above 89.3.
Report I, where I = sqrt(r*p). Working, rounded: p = 5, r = 9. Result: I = 6.7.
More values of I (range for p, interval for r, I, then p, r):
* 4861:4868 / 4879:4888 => 0.0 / 0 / 8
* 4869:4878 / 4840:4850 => 6.0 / 4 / 9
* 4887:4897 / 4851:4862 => 4.9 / 8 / 3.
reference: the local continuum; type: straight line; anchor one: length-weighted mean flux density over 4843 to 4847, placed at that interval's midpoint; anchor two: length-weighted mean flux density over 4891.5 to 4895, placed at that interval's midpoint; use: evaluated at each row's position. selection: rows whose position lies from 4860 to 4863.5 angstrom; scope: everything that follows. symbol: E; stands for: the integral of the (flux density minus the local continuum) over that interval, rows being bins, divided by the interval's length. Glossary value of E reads -36.9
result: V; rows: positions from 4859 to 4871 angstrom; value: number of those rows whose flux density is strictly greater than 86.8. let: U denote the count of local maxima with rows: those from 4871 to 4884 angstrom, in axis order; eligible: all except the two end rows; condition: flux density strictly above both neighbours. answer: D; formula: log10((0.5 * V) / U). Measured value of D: -0.43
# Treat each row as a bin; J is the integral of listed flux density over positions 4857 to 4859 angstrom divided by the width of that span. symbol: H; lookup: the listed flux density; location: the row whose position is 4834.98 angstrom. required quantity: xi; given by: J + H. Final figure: 174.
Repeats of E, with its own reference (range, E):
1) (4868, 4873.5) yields -5.3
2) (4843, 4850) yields -0.1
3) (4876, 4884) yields -0.5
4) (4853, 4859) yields -7.2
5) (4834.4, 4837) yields 1.4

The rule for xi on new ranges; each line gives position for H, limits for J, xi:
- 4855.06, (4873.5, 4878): 178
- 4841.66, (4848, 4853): 181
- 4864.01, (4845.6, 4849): 167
